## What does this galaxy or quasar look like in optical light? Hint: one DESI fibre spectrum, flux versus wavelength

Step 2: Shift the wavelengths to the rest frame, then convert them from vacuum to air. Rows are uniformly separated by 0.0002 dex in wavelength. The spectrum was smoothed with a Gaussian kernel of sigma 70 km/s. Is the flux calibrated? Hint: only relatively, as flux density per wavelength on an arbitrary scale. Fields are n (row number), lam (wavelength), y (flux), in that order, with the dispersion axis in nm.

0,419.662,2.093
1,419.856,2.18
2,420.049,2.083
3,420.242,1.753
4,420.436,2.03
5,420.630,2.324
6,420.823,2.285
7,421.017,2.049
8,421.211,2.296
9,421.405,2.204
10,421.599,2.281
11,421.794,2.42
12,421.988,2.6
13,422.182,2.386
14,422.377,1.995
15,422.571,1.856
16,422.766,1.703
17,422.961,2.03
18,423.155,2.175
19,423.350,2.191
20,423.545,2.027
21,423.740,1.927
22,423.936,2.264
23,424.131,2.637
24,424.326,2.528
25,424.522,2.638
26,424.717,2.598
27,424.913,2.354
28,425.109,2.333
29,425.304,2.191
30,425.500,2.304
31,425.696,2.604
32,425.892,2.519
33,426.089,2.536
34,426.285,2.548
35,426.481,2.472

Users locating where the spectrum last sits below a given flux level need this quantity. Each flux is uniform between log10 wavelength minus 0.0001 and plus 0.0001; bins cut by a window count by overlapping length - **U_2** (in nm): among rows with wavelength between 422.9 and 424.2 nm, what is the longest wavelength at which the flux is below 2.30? 423.936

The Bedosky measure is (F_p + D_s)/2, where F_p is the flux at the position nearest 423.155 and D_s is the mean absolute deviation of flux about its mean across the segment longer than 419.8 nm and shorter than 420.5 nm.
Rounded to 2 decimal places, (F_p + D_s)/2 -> 1.15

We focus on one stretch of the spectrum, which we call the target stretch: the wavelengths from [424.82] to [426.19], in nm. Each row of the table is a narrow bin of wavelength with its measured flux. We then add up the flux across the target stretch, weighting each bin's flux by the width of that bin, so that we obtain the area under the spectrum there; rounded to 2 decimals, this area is 3.30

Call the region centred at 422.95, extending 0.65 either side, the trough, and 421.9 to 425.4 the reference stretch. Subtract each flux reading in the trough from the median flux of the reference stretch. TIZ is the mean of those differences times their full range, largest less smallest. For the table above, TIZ 0.11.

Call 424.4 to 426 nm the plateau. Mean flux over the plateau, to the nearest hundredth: 2.44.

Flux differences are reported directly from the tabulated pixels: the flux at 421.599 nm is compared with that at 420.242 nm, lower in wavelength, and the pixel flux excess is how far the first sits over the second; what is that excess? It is 0.5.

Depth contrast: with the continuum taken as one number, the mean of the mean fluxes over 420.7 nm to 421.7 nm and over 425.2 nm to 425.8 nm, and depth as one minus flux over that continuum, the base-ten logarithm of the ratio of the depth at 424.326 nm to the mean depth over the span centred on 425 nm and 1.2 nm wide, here 0.3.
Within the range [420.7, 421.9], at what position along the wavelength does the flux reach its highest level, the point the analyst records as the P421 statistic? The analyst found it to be 421.794 nm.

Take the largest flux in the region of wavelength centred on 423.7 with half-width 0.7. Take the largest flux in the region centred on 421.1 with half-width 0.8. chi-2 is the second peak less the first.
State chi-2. -0.22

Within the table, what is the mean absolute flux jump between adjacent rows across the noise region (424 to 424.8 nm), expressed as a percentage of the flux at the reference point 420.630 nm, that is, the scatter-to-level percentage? 3.7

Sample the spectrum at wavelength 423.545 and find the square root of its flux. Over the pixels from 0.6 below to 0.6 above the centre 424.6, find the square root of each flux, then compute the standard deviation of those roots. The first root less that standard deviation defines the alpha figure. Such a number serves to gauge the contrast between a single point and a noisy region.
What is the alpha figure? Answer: 1.38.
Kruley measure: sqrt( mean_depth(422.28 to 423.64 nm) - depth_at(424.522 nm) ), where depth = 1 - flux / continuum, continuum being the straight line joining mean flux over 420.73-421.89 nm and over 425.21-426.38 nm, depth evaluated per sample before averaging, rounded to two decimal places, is 0.49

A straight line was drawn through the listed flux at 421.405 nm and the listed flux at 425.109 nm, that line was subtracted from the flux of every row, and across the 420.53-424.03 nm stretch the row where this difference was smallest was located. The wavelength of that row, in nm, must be 422.766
